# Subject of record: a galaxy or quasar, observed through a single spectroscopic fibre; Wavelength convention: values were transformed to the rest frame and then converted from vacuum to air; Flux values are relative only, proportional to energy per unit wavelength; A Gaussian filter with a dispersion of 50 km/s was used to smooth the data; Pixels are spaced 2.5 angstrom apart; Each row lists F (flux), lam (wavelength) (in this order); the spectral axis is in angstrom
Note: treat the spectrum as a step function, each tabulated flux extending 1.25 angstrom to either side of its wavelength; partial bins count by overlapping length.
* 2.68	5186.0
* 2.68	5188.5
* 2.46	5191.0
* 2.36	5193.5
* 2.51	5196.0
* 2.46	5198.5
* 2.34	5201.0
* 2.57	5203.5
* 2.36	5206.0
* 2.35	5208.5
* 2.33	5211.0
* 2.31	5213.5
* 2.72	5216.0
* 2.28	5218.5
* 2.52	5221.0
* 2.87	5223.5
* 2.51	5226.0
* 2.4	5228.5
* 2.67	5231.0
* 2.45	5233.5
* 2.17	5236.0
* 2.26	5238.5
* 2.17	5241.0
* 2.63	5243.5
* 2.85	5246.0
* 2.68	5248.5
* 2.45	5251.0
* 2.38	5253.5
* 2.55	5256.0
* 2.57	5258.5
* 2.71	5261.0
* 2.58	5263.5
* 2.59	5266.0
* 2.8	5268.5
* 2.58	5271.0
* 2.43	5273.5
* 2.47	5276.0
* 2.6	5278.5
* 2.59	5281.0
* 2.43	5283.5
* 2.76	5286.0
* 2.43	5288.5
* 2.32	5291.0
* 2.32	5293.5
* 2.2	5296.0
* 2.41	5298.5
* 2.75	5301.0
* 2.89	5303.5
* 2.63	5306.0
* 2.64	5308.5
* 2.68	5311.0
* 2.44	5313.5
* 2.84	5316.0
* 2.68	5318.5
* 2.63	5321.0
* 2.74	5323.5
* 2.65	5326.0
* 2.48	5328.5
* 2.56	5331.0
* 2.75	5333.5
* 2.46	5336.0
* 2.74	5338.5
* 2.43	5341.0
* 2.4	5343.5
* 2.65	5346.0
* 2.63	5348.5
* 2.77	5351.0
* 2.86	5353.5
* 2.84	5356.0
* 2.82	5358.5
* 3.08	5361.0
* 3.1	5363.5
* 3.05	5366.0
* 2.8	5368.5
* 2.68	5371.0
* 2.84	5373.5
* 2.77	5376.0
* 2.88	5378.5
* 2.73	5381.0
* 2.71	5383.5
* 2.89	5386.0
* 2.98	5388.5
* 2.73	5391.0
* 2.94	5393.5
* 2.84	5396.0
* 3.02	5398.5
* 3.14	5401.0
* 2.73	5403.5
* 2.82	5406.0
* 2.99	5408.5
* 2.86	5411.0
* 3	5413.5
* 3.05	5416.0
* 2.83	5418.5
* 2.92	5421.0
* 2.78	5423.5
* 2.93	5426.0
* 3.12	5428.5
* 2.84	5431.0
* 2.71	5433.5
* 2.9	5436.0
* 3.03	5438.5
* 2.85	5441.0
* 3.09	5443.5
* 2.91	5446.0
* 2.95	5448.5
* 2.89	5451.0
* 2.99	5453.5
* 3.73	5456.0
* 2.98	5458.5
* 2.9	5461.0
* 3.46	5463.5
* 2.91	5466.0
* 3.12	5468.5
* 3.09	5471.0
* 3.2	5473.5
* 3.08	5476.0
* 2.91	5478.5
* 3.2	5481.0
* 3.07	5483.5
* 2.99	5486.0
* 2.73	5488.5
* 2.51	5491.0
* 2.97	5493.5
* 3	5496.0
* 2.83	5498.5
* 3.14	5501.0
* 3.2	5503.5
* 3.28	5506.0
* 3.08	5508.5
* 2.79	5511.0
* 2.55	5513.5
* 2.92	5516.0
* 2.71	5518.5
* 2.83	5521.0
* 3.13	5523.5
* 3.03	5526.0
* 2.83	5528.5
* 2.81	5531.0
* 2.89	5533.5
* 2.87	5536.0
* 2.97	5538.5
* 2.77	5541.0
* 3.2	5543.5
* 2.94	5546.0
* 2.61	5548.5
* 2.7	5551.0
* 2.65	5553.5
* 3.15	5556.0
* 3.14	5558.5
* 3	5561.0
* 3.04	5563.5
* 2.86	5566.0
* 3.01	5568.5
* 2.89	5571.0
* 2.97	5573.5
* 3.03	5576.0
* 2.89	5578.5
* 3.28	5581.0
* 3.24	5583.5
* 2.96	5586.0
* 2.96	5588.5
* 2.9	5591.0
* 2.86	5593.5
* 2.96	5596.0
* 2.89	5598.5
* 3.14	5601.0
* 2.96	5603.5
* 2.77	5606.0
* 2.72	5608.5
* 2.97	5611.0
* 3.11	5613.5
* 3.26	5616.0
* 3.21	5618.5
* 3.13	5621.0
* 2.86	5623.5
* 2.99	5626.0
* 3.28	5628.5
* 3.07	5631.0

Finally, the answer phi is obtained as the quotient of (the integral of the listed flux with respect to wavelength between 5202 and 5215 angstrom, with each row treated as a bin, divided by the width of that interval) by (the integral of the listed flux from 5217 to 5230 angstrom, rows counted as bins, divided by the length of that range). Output 0.95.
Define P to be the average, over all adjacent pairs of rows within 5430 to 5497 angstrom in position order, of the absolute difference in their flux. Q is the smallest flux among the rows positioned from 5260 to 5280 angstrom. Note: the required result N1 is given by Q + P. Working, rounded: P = 0.232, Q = 2.43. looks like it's 2.7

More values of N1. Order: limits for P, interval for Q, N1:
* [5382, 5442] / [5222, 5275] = 2.3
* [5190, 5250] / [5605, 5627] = 2.9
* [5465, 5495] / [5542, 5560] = 2.8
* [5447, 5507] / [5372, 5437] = 3.0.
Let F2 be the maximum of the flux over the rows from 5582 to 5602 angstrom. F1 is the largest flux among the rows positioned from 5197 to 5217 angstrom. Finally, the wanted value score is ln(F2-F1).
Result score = -0.7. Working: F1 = 2.72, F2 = 3.24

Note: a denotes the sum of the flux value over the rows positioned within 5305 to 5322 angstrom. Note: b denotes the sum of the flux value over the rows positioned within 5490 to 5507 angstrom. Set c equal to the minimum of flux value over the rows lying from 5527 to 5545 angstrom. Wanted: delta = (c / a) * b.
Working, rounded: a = 18.5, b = 20.9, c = 2.77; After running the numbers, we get 3.13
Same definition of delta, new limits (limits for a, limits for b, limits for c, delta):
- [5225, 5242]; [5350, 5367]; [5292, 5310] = 2.71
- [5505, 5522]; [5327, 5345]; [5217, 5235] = 2.02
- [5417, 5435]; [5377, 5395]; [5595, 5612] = 2.68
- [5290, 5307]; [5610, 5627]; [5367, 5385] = 3.29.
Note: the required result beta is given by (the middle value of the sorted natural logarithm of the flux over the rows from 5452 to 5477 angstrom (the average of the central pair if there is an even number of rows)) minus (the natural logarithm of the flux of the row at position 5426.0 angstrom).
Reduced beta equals 0.05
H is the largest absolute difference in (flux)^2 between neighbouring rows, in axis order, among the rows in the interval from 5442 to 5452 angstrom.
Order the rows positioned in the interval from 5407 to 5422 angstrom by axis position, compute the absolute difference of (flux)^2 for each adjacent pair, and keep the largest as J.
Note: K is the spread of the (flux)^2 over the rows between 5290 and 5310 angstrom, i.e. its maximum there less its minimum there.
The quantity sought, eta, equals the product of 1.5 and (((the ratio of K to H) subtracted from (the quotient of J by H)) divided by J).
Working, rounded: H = 1.1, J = 1.3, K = 3.5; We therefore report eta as -2.4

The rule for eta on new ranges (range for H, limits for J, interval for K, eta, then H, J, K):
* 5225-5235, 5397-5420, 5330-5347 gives 0.3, 1.4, 2.4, 1.8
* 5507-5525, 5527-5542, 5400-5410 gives -0.8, 2.0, 1.1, 2.4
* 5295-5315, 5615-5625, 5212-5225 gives -0.8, 1.8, 1.6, 3.0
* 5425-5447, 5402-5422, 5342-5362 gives -1.7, 1.7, 1.3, 3.7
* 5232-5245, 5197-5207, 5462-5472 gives -1.4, 2.2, 1.1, 3.5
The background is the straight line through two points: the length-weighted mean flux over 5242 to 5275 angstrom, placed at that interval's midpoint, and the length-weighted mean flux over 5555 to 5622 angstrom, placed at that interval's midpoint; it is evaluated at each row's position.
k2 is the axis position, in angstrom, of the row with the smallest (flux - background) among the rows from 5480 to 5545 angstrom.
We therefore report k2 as 5491.0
